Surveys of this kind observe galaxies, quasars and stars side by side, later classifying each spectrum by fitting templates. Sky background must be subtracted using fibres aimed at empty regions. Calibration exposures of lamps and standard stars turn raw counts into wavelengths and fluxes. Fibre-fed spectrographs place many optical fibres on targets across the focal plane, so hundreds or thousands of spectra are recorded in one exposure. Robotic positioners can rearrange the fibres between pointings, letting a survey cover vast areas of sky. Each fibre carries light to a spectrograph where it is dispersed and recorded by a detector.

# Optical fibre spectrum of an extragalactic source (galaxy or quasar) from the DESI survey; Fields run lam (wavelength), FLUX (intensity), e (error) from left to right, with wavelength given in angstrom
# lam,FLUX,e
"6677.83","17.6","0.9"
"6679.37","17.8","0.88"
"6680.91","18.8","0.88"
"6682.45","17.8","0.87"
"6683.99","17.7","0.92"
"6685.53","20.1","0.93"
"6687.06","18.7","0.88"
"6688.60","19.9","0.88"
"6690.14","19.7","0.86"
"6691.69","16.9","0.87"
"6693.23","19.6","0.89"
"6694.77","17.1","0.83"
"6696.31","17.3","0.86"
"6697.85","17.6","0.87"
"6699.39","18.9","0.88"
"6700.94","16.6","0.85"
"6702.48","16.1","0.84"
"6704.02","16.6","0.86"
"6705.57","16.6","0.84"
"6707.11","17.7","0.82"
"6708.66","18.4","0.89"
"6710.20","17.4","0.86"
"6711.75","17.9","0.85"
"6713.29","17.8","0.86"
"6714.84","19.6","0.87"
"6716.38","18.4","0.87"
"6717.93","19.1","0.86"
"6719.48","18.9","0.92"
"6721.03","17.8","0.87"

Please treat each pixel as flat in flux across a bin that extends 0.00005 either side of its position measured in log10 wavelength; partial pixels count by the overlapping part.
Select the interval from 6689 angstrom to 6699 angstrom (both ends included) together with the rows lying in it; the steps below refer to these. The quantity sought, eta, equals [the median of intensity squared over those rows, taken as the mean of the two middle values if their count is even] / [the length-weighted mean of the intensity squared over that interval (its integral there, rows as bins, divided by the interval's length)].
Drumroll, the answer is 0.92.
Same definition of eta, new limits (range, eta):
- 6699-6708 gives 0.95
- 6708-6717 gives 0.99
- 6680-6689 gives 0.99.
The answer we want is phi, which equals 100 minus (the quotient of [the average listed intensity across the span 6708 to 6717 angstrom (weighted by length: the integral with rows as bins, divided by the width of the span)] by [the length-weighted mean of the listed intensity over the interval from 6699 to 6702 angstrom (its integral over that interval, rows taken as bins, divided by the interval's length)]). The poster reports 99.0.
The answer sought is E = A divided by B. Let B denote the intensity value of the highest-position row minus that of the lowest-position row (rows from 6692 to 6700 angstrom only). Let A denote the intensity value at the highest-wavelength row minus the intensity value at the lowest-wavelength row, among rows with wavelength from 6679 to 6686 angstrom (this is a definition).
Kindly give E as -3.3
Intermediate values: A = 2.3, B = -0.7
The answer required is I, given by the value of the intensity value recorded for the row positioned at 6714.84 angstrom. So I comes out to 19.6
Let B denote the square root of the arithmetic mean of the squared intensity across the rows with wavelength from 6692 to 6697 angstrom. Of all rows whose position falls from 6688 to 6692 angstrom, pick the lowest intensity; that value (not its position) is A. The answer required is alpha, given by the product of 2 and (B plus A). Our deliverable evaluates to 69.9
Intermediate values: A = 16.9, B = 18.0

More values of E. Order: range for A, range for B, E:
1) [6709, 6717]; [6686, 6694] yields 1.1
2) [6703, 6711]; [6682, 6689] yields 0.4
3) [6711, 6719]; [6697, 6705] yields -1.2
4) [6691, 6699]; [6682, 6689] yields 0.3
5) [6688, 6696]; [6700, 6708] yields -2.5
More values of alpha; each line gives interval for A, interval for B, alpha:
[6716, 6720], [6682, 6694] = 74.5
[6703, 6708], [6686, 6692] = 70.9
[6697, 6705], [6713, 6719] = 69.7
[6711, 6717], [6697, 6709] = 70.3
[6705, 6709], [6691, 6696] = 69.0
